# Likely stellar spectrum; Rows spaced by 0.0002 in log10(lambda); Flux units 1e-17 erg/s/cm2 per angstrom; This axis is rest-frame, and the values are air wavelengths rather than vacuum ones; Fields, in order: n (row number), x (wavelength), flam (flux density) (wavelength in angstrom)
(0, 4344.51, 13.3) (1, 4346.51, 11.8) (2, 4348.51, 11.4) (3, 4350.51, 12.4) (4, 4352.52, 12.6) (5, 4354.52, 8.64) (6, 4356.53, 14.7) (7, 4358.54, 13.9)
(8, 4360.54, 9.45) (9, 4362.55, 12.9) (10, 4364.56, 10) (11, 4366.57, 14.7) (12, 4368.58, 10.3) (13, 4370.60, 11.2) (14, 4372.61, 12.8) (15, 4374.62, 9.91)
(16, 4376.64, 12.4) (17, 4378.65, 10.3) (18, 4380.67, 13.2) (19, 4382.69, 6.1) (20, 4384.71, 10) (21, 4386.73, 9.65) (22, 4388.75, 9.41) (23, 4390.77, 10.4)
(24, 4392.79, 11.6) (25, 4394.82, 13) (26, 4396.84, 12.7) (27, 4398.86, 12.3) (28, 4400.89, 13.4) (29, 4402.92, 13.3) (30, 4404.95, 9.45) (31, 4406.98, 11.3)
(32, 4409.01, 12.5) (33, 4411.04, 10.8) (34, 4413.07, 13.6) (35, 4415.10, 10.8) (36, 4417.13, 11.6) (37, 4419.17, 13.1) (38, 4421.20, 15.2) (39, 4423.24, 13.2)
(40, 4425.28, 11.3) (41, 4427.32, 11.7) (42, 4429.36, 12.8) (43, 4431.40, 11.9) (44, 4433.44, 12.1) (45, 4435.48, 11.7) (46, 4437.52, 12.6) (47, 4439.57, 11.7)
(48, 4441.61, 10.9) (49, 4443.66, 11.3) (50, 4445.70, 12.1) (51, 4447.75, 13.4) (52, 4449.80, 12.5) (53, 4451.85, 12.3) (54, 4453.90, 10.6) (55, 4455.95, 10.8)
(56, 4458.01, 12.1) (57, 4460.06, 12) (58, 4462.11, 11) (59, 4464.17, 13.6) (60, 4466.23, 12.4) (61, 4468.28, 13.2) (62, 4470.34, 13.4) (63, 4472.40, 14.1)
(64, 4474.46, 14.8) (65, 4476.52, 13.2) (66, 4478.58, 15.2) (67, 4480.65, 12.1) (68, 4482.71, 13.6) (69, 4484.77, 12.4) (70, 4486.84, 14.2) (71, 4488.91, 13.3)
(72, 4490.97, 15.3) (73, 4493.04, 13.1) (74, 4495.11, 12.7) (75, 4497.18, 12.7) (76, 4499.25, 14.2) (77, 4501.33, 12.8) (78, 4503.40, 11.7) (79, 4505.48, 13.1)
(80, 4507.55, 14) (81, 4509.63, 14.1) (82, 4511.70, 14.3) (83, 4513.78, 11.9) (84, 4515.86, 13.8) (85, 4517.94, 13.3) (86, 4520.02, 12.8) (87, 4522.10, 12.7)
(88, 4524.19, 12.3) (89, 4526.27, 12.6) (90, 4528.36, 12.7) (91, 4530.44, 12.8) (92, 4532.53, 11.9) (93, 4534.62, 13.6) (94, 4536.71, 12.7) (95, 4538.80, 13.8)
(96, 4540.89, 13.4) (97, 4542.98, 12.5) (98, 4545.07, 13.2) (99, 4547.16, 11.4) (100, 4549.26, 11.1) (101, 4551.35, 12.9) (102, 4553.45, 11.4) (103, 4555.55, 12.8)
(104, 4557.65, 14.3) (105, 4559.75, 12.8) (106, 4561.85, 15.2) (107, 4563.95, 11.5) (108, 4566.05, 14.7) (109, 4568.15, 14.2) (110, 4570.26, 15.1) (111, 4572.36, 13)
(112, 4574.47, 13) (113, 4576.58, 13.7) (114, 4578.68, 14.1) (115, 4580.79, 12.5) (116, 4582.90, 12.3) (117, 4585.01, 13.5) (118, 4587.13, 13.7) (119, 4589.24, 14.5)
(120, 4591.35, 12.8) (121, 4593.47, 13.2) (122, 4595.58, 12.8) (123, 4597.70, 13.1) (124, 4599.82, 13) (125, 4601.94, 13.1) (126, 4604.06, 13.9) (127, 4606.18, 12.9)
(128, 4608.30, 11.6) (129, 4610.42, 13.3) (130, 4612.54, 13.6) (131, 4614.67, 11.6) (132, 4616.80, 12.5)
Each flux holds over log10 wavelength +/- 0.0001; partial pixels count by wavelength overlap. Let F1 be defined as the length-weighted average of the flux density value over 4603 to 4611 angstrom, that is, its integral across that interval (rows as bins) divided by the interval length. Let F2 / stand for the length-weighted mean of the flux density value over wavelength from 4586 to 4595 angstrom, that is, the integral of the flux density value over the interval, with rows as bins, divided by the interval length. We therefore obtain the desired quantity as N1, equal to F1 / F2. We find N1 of 0.96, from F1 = 12.9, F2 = 13.5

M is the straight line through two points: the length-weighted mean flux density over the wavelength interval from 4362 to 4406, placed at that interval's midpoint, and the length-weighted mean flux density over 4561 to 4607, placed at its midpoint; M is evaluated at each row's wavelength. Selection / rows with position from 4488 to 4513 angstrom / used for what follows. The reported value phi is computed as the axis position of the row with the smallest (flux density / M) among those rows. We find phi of 4503.40 angstrom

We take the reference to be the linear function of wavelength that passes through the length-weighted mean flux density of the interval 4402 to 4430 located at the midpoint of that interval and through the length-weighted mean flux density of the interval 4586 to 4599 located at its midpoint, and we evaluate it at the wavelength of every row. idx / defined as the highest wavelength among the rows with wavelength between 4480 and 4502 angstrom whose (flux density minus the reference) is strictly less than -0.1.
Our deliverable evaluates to 4484.77 angstrom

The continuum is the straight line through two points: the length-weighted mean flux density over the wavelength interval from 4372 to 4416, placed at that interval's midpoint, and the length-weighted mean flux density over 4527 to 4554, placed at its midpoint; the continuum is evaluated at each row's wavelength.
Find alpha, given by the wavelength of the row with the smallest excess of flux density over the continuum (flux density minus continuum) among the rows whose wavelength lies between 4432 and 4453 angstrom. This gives 4441.61 angstrom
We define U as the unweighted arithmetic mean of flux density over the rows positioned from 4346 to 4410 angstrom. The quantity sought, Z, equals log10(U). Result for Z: 1.06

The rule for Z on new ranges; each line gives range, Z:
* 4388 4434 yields 1.08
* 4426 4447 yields 1.07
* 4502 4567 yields 1.11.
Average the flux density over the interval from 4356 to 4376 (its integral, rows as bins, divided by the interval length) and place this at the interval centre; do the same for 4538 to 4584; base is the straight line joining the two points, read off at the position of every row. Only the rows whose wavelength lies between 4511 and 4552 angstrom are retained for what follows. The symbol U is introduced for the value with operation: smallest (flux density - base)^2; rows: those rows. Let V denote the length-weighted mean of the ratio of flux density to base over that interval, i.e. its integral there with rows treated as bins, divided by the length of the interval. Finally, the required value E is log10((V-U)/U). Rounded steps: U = 0.006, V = 0.99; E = 2.2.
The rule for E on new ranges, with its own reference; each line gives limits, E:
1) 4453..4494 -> 1.7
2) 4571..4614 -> 1.7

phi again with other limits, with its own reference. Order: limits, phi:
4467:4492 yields 4480.65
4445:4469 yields 4453.90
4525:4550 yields 4549.26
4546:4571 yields 4549.26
